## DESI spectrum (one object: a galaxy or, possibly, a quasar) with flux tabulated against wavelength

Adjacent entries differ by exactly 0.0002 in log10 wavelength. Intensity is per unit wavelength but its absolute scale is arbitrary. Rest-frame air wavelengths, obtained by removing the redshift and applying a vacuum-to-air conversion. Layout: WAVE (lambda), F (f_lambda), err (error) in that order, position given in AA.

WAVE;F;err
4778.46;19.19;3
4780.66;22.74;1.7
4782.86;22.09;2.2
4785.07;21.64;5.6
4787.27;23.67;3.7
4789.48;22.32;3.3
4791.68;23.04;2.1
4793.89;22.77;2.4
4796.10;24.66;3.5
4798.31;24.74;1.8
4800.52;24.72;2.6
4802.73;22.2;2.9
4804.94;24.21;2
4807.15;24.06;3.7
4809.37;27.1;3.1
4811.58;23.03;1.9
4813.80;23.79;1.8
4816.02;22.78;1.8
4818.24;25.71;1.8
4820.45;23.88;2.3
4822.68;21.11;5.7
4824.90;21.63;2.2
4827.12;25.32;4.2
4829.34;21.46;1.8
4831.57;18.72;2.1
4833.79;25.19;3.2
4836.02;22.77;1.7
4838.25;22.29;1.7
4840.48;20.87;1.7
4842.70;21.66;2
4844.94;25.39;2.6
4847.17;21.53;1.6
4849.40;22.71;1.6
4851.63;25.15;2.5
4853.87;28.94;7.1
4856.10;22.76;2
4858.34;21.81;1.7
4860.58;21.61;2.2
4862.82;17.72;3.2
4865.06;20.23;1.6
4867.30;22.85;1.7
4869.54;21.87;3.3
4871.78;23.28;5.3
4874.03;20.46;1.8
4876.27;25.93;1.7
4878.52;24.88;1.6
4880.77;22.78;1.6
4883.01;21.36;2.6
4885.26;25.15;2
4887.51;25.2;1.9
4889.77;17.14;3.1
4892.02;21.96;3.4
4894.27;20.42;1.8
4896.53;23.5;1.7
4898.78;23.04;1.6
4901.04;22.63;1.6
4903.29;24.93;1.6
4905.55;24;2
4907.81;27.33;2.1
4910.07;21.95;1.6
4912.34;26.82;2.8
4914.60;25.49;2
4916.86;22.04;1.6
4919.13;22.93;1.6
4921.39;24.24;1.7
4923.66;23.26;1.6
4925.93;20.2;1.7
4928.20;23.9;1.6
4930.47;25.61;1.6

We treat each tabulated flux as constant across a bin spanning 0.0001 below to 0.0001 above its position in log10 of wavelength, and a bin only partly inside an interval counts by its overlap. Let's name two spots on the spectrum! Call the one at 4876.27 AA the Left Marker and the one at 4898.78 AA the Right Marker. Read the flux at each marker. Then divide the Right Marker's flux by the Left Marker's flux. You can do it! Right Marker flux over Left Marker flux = 0.89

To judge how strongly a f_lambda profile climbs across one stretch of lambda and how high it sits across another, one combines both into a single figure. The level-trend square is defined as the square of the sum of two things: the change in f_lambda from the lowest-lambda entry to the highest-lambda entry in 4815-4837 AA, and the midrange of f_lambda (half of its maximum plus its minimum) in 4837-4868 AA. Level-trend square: 544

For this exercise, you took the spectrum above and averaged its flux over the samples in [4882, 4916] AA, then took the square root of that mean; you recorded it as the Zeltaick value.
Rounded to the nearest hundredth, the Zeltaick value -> 4.84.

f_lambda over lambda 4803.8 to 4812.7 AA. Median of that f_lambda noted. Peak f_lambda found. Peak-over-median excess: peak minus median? 3.0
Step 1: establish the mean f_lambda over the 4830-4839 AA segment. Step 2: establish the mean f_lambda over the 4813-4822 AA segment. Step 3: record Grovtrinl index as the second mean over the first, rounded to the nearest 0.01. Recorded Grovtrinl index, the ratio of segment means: 1.08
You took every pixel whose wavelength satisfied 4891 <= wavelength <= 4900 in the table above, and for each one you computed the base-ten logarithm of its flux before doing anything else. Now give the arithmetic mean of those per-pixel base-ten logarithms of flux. 1.35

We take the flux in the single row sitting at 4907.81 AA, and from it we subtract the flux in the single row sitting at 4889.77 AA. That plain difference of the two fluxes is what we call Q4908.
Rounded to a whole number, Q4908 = 10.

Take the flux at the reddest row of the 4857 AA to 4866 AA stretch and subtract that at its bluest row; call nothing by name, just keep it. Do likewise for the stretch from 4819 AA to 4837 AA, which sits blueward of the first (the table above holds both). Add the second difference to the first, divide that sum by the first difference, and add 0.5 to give 2.2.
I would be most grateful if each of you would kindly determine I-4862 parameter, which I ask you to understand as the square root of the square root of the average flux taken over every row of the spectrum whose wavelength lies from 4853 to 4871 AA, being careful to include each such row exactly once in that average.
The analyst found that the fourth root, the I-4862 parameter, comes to 2.17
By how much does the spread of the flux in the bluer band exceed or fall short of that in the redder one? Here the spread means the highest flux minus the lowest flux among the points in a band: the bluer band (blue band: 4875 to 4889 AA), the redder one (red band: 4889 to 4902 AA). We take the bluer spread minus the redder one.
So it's -1.8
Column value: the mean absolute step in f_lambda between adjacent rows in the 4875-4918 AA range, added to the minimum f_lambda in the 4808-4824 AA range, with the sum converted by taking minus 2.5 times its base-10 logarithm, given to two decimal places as -3.44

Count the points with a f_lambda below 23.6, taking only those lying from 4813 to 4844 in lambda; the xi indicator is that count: 9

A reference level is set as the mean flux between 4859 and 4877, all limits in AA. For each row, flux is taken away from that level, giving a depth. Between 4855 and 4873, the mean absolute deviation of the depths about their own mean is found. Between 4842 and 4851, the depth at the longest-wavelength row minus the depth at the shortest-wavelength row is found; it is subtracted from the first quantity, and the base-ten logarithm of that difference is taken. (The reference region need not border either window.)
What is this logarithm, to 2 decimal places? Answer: 0.37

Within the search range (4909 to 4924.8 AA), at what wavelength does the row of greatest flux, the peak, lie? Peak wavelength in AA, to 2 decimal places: 4912.34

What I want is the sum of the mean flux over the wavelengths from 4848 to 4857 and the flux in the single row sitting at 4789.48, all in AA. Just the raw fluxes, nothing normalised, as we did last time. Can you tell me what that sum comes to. 47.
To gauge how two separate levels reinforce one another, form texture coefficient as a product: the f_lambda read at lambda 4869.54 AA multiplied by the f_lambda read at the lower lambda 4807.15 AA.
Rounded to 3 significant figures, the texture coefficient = 526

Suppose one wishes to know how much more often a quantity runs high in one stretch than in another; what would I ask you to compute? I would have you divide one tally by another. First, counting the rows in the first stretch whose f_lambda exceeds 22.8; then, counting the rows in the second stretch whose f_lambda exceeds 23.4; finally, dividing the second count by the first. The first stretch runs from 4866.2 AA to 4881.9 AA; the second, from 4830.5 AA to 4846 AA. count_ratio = 0.50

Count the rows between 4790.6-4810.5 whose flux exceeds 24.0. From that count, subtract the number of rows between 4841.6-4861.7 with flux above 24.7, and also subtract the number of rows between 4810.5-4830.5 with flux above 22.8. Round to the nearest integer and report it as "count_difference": -2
